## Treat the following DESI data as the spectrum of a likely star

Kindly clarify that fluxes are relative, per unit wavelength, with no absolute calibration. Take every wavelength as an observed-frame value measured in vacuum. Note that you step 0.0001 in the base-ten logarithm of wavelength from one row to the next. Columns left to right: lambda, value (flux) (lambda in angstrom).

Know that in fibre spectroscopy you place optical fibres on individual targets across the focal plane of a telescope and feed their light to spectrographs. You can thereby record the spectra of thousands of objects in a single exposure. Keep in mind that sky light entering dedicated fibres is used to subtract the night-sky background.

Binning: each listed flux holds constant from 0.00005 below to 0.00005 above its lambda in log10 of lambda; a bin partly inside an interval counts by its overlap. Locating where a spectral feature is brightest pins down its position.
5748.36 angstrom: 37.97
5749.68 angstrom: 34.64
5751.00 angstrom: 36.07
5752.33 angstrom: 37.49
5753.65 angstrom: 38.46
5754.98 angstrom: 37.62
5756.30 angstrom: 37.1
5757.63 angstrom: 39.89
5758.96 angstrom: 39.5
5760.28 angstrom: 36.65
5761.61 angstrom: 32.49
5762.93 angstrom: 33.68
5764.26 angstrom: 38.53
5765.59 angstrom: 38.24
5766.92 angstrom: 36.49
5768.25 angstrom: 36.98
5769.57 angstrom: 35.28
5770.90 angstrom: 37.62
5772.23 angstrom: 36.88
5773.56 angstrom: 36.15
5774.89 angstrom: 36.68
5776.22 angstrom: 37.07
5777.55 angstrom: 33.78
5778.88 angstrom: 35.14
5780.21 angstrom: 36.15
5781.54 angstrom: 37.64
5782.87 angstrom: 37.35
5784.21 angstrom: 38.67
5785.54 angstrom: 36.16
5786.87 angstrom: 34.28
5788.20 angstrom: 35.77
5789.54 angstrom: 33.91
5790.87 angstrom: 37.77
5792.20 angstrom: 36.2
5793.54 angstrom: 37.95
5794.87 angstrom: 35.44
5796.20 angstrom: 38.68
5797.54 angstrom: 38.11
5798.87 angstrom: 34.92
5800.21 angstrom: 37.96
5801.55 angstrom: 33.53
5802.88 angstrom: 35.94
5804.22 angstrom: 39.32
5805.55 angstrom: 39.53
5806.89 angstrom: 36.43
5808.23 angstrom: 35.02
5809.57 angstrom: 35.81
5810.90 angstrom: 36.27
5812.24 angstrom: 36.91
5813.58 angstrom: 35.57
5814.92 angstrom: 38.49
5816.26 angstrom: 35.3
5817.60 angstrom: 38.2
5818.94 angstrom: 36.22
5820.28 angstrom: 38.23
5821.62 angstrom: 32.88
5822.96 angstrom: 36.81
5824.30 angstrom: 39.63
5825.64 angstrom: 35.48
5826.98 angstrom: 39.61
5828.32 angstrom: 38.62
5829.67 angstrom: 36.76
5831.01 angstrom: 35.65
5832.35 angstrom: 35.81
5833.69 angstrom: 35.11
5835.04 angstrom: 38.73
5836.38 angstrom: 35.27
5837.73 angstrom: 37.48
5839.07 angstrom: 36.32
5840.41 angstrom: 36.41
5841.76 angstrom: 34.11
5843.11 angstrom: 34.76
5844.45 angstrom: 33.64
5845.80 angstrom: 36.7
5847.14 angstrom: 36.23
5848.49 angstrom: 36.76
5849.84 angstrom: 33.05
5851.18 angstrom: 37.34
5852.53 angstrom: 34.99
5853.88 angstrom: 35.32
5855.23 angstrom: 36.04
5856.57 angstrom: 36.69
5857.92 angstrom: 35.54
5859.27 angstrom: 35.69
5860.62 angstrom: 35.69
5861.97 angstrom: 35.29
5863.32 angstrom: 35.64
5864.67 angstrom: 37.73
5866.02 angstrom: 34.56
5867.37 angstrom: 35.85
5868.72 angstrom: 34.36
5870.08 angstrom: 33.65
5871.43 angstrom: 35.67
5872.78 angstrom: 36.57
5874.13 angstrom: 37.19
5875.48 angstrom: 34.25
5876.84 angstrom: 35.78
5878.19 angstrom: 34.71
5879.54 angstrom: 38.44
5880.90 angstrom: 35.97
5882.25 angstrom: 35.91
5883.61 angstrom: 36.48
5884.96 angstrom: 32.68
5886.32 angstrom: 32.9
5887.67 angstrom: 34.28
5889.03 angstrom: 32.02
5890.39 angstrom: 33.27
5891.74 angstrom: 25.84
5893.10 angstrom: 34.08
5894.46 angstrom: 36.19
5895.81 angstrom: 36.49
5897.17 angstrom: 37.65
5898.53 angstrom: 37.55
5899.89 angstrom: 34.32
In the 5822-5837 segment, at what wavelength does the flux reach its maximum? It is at 5824.30 angstrom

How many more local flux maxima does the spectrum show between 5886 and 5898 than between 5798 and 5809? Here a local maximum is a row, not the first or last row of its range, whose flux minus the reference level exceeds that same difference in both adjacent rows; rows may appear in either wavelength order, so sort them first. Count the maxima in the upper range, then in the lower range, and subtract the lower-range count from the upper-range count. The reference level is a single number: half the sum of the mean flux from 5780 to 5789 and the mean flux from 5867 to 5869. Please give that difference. 0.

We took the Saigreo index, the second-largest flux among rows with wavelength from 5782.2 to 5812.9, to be 39.32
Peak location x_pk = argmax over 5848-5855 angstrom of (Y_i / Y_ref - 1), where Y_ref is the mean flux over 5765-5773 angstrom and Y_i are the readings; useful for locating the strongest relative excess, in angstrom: 5851.18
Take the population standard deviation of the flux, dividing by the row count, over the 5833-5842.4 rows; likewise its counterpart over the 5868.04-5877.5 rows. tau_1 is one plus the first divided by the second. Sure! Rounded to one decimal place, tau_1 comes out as 2.2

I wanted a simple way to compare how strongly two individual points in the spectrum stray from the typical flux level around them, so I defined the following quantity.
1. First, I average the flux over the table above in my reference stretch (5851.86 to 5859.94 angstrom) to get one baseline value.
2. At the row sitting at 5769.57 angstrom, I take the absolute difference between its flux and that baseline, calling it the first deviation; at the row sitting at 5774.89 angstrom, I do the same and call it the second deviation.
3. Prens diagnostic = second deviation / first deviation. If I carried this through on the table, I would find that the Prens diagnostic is 2.2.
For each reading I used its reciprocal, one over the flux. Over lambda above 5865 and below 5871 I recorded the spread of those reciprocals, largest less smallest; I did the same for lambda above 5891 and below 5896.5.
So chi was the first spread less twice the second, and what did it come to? -0.021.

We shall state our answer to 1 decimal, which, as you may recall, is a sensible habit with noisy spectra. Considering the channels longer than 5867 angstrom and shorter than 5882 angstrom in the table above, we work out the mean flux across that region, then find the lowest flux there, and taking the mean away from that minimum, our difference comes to -2.0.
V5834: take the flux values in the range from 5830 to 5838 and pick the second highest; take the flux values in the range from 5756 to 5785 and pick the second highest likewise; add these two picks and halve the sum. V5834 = 38.5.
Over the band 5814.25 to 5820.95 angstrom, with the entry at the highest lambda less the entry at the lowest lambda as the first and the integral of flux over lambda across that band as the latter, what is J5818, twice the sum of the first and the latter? 499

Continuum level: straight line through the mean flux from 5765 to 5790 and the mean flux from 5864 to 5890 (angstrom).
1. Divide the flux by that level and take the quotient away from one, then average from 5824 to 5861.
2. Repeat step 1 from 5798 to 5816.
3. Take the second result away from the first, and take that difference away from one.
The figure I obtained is 1.00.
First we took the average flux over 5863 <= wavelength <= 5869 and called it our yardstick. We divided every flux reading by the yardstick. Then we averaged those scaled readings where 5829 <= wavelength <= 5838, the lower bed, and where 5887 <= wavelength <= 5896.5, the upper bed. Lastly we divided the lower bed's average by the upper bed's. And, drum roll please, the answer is 1.10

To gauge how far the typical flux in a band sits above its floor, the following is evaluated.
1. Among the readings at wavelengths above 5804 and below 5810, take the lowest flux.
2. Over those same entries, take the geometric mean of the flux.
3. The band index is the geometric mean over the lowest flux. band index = 1.062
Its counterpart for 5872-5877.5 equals 1.049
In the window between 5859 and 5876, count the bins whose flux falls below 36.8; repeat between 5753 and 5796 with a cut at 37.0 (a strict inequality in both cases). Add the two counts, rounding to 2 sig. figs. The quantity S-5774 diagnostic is 29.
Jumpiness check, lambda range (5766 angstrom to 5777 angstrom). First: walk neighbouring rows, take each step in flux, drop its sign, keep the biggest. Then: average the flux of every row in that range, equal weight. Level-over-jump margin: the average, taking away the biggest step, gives 34.3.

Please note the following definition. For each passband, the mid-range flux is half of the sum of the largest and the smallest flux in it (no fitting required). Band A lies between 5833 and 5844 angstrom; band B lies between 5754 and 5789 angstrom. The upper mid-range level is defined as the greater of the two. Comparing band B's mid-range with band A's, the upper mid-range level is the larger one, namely 36.4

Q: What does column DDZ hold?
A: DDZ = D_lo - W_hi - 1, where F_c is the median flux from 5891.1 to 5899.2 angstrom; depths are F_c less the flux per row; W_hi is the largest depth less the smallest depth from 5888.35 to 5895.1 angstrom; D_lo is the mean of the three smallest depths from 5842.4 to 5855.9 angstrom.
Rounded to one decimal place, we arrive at -11.9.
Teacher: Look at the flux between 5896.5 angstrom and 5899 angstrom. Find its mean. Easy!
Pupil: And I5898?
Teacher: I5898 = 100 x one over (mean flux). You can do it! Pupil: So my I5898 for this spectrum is 2.66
